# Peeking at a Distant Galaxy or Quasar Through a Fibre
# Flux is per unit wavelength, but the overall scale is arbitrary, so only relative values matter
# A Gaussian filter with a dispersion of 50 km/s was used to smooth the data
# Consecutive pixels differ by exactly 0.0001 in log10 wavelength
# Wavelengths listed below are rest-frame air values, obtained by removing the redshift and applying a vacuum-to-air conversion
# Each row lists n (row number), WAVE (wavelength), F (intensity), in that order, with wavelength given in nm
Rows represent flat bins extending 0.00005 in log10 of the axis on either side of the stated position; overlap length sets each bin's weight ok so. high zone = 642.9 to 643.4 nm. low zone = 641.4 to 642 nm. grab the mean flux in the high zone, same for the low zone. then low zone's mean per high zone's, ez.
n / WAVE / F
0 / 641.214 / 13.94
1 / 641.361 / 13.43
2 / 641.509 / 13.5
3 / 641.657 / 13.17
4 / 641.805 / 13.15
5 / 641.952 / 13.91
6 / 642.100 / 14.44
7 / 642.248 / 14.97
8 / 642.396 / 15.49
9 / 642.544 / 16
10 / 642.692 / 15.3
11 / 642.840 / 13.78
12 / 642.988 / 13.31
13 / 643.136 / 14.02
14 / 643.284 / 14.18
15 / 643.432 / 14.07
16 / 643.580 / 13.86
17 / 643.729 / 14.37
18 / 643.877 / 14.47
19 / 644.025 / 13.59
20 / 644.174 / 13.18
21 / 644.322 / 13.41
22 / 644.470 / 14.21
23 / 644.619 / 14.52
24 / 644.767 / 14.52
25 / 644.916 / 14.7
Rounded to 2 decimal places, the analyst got 0.97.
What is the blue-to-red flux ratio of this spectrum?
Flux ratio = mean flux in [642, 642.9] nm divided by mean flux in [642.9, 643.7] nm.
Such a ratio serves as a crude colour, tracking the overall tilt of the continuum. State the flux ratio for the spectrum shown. 1.08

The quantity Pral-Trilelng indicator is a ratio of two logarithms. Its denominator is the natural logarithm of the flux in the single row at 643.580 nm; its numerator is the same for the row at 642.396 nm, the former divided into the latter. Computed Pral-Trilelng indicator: 1.04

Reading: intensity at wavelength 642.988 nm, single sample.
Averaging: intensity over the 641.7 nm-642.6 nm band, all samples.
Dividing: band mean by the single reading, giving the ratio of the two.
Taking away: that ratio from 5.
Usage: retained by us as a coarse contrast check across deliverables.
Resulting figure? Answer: 3.90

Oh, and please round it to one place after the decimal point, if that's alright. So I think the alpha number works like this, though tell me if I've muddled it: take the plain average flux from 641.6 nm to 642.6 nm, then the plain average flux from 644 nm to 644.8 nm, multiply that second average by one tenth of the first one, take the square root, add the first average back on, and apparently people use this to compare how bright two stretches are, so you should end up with 18.9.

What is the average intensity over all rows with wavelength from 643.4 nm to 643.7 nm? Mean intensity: 14.0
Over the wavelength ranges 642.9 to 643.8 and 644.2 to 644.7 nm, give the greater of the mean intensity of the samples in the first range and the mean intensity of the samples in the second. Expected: 14.0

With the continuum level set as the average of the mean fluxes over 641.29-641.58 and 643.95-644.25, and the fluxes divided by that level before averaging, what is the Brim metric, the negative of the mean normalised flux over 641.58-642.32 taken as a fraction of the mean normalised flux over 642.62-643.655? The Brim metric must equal -0.99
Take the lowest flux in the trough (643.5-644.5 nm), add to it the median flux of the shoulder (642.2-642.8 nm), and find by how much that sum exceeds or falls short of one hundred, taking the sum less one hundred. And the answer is -71.4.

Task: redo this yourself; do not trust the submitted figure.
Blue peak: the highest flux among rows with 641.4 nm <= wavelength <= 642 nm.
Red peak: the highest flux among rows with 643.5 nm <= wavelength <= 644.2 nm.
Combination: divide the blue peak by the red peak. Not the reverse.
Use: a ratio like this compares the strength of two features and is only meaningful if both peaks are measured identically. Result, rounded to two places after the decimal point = 0.96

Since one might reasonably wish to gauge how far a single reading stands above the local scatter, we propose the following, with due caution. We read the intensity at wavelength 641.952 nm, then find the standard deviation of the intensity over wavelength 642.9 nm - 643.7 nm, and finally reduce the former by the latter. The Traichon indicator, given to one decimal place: 13.6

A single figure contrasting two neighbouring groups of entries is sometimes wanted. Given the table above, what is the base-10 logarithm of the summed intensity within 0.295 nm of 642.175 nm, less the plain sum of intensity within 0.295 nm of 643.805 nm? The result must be -54.5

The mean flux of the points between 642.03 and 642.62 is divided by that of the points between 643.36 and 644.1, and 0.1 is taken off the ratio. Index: 0.98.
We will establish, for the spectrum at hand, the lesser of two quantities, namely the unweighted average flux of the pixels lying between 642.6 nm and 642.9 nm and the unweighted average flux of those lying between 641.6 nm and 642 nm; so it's 13.4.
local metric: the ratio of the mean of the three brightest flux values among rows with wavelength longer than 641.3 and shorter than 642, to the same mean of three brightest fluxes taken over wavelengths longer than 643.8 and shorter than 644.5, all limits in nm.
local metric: 0.97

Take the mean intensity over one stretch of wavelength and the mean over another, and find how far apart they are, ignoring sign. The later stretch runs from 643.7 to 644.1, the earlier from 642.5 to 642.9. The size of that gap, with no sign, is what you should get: 0.88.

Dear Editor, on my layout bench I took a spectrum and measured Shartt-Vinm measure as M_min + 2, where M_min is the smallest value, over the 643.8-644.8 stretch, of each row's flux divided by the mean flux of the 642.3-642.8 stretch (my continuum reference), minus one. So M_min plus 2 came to 1.85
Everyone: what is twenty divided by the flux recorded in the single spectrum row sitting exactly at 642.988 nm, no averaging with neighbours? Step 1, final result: 1.50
